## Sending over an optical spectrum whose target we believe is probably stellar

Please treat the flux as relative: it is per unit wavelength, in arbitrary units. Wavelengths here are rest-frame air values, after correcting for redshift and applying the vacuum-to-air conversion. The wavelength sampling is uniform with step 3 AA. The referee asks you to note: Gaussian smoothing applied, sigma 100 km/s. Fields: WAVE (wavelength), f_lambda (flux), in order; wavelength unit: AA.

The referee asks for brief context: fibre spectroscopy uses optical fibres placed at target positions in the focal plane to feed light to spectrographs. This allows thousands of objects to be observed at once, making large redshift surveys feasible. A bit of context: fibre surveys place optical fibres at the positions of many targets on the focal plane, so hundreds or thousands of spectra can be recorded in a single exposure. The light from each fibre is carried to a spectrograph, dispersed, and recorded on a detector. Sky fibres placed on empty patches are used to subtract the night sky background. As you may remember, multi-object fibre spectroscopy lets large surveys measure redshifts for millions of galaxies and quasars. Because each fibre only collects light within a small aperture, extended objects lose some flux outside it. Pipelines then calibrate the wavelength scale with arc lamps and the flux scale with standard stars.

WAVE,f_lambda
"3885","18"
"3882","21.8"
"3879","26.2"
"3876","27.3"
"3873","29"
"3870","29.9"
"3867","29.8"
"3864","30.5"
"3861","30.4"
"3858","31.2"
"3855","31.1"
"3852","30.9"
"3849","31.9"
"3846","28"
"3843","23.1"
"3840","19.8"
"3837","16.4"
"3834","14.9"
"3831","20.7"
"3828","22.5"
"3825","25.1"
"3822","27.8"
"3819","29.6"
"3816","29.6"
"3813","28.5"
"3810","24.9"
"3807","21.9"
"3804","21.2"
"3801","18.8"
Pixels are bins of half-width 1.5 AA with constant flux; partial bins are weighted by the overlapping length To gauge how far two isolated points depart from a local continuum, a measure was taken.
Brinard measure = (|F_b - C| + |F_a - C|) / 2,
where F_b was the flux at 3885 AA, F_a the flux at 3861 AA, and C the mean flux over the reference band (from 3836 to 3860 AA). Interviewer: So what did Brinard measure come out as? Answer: 6.2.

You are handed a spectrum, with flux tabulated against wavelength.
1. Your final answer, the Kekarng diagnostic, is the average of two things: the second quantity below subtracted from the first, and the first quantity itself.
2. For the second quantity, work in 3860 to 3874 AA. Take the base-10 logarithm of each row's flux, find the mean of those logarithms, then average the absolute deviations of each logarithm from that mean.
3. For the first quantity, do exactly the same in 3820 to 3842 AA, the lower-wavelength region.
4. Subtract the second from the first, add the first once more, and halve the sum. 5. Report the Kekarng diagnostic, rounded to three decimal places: 0.070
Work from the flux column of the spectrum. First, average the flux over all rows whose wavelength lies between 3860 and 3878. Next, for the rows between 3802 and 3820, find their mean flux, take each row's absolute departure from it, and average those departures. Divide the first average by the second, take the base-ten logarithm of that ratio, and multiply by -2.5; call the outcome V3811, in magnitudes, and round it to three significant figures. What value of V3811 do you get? -2.38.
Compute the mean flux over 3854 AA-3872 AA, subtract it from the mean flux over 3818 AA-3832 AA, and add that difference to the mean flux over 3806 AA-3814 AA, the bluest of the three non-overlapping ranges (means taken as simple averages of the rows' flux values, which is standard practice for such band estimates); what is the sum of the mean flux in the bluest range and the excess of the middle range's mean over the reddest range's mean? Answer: 19.8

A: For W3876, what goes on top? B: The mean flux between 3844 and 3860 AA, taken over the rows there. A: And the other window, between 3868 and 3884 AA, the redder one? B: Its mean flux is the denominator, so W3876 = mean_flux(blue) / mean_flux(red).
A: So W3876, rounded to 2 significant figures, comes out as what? 1.1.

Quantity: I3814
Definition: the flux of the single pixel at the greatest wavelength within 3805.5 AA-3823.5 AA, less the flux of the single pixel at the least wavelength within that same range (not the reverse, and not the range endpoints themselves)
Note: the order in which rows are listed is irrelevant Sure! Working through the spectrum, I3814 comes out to 6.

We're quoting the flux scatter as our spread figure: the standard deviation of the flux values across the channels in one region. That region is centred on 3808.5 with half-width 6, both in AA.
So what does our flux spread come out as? 3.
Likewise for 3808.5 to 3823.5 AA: 2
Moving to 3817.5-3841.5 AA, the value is 5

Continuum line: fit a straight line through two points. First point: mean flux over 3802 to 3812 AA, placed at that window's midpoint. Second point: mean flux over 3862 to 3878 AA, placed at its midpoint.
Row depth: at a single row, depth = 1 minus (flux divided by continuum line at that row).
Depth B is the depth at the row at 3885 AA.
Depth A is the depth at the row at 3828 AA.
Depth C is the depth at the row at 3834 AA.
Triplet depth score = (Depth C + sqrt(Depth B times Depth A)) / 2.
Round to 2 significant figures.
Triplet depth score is 0.31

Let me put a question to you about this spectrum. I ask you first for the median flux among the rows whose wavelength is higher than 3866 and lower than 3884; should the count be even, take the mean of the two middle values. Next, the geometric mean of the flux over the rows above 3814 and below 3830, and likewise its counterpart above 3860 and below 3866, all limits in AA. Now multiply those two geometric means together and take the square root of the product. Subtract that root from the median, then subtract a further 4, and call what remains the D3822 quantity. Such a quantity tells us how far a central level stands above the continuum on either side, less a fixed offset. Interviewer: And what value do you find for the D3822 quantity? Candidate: -4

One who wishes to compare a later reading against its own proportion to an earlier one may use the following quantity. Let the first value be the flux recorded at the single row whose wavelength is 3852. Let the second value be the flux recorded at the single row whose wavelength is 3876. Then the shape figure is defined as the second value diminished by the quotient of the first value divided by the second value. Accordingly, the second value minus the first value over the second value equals 26.2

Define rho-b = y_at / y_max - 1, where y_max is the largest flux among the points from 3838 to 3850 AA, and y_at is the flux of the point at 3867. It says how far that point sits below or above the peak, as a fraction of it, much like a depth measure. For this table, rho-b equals -0.07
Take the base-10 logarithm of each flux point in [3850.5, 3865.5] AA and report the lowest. 1.48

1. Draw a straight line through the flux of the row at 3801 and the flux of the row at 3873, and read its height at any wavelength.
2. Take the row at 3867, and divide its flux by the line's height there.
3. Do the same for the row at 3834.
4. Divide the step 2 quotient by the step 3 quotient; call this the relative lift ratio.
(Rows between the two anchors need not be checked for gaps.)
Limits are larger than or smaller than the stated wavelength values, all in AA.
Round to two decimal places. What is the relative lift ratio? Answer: 1.67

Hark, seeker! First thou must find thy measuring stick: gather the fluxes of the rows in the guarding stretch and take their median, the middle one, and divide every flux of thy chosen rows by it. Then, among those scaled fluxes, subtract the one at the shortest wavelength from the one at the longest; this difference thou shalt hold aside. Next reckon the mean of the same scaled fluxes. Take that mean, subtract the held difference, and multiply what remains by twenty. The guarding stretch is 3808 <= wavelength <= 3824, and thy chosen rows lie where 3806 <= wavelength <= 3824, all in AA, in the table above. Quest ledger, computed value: 15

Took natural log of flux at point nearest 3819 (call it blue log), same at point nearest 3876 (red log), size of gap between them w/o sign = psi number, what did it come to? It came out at 0.1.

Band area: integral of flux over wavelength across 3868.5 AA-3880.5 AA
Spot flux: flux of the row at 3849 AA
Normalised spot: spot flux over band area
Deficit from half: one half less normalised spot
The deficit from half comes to 0.41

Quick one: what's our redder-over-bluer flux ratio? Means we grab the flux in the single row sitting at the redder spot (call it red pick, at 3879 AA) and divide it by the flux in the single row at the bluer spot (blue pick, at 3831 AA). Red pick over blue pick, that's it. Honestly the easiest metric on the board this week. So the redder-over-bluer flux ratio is 1.3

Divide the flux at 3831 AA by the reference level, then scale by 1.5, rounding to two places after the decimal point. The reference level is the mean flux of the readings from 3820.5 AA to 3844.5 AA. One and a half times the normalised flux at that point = 1.46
